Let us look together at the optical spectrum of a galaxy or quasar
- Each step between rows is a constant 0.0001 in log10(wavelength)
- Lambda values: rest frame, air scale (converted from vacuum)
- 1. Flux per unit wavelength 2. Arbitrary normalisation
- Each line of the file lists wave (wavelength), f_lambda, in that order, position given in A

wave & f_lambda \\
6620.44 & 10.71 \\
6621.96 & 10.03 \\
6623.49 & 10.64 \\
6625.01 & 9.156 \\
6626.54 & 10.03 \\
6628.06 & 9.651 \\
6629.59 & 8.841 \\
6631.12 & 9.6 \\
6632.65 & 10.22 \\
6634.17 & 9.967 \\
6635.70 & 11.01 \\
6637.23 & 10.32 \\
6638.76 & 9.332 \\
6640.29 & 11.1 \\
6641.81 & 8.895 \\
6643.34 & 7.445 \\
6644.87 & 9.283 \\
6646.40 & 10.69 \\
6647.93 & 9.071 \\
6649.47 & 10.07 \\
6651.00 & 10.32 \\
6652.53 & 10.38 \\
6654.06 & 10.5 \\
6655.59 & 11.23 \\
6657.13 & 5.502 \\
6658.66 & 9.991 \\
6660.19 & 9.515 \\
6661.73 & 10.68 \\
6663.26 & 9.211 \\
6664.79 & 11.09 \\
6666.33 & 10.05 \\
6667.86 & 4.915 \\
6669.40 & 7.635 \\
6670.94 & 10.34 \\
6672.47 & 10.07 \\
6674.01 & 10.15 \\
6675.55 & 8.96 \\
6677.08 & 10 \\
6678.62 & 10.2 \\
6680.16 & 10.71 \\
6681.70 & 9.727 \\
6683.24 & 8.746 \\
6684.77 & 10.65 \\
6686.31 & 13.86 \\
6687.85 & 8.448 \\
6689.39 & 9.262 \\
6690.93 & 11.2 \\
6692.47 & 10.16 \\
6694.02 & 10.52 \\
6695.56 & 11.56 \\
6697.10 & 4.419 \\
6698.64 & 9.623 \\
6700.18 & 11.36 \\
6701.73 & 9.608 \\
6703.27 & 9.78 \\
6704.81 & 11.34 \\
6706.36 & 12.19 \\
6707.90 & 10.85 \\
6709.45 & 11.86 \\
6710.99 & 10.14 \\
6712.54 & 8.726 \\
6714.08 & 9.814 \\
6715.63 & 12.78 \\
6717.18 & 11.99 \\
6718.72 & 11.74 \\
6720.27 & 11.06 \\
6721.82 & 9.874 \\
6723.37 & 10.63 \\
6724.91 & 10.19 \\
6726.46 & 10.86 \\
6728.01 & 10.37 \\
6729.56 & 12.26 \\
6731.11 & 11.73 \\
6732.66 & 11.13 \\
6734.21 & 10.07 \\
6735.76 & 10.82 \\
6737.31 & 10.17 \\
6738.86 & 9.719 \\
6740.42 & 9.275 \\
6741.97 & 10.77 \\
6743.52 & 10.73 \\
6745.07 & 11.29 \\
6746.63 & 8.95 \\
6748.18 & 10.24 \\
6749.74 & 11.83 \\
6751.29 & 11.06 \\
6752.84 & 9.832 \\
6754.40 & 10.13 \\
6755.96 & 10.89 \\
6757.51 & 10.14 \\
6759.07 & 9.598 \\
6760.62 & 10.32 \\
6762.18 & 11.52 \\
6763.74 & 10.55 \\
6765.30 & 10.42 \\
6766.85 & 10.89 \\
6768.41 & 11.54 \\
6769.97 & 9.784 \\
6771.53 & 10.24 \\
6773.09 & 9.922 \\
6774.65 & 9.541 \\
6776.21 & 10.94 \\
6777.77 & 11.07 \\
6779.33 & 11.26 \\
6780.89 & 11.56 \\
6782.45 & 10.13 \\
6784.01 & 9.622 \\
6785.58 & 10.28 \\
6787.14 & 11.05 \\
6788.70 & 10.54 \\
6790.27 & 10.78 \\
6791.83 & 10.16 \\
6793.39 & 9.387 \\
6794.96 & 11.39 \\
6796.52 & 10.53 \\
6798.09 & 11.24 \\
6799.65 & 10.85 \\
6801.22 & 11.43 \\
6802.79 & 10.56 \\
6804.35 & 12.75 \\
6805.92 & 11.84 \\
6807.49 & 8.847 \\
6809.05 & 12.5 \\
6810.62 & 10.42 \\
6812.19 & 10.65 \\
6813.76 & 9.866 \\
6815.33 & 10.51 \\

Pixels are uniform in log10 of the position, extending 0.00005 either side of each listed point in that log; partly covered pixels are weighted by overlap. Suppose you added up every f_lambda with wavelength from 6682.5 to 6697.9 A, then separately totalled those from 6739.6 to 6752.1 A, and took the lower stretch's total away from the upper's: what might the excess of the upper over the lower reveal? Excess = -15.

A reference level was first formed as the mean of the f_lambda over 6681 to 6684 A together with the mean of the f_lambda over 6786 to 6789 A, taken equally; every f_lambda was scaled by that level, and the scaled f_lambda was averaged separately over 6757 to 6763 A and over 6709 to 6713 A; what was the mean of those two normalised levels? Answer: 1.03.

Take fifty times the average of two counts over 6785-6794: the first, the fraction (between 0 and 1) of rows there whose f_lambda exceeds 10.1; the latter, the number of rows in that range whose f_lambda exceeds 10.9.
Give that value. 46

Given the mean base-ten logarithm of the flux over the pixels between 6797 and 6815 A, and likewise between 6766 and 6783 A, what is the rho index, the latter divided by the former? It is 0.99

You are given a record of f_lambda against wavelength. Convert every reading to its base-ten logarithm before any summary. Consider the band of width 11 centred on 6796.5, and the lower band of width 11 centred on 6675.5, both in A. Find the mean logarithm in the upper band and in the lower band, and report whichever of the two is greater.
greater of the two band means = 1.03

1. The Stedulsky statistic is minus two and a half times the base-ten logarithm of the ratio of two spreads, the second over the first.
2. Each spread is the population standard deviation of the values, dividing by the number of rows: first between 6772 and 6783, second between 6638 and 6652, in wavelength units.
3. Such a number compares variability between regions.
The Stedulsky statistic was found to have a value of -0.4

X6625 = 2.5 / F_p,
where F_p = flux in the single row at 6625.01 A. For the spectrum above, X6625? 0.273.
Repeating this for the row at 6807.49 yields 0.283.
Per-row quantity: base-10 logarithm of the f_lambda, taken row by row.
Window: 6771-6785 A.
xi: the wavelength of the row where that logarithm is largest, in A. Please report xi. 6780.89 A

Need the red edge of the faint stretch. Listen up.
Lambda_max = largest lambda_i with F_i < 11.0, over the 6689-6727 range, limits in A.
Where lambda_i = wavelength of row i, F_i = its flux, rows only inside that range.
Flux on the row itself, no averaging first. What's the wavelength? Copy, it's 6726.46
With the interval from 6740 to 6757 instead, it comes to 6755.96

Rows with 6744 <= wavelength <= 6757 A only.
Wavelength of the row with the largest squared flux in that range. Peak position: 6749.74 A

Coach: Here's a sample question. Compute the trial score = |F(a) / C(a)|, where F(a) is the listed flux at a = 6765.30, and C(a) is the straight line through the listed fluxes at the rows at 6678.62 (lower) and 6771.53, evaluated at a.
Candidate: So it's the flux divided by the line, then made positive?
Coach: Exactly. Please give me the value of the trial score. 1.02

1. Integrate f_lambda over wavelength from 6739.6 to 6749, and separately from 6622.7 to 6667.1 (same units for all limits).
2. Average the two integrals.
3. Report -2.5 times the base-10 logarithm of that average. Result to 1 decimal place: -6.1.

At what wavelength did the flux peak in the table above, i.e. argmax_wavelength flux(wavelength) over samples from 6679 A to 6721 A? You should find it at 6686.31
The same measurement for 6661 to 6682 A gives 6664.79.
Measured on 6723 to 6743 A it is 6729.56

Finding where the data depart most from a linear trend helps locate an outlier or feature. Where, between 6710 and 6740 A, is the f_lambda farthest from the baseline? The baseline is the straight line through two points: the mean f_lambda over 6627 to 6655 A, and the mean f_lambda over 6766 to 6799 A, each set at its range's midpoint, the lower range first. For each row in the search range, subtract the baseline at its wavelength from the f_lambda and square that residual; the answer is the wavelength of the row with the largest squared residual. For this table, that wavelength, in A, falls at 6715.63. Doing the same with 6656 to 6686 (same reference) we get 6667.86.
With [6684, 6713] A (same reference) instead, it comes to 6697.10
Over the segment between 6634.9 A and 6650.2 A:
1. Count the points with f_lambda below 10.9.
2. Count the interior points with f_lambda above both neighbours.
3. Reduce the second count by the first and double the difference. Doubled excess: -12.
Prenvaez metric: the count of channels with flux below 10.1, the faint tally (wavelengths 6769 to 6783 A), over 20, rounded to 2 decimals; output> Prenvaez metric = 0.15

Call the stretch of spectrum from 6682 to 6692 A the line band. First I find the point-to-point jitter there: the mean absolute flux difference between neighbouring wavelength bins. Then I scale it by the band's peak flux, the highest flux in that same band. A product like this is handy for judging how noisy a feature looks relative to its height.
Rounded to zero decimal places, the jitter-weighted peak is 37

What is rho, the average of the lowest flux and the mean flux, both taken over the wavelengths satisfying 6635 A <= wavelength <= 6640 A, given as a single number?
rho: 9.8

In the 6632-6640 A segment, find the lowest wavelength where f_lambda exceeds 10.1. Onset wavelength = 6632.65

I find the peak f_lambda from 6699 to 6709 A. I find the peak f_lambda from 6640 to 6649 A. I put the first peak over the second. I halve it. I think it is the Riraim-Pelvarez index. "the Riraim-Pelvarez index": 0.549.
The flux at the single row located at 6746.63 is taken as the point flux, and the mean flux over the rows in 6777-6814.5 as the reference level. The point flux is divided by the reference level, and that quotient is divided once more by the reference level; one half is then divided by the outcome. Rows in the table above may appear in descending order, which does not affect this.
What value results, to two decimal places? 6.49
